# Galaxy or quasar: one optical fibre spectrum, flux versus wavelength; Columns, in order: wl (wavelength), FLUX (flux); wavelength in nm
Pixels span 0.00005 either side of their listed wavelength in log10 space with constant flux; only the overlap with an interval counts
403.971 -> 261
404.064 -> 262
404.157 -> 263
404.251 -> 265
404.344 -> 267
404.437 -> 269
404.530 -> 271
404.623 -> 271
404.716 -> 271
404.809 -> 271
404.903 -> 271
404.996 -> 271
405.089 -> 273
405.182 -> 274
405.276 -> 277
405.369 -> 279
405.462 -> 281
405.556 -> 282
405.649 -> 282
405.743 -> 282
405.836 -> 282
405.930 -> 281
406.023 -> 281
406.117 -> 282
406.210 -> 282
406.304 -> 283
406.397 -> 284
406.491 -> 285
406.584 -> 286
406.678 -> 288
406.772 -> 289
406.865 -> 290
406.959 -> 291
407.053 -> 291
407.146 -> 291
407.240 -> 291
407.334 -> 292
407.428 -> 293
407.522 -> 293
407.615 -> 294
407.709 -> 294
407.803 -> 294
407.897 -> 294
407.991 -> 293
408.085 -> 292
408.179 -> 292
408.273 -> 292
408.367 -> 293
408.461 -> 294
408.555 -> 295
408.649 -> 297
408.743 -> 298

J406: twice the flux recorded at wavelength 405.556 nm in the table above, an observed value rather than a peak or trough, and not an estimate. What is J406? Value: 564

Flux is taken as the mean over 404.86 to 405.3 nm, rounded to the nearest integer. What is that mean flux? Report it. 273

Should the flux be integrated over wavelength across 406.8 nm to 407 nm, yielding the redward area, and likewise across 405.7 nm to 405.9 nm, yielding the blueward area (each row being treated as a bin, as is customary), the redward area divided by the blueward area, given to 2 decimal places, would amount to 1.03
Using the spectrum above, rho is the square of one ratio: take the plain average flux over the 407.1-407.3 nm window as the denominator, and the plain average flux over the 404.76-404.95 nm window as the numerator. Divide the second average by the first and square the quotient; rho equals 0.87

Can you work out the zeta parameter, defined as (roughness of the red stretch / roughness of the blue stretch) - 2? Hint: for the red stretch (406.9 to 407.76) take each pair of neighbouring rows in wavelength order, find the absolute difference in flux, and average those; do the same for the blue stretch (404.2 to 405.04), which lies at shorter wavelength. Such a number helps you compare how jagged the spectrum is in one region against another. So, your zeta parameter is -1.50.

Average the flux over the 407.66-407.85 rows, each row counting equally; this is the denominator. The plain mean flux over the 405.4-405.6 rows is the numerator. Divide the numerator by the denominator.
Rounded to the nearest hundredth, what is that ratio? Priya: 0.96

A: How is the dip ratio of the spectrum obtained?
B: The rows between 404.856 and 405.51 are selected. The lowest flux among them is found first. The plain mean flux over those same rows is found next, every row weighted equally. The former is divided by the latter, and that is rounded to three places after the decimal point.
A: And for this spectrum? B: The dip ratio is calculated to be 0.985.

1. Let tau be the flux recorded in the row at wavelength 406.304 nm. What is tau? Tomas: 283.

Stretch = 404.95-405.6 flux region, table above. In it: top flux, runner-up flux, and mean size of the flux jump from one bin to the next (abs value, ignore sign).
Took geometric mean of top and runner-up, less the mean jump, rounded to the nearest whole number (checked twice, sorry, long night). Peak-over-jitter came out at 280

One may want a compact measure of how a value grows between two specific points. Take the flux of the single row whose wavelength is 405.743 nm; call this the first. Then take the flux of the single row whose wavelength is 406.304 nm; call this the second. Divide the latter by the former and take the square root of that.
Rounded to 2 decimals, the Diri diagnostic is 1.00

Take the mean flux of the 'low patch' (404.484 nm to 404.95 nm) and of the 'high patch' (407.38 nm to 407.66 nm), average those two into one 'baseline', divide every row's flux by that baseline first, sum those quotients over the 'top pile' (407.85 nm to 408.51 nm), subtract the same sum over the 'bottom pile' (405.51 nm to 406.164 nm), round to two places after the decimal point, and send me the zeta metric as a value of 0.28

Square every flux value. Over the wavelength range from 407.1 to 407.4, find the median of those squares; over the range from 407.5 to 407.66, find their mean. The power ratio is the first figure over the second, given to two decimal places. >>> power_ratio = 0.98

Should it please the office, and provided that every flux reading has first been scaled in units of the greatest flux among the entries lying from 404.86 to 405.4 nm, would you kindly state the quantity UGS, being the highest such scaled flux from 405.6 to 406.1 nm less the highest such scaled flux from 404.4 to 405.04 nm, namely 0.04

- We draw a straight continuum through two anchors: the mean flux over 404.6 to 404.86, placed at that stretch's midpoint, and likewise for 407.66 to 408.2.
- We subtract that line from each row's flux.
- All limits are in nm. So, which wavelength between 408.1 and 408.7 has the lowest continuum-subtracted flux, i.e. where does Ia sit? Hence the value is 408.273 nm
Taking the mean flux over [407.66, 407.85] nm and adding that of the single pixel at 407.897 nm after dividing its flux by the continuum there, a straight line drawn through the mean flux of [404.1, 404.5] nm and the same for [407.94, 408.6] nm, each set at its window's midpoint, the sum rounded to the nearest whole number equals 295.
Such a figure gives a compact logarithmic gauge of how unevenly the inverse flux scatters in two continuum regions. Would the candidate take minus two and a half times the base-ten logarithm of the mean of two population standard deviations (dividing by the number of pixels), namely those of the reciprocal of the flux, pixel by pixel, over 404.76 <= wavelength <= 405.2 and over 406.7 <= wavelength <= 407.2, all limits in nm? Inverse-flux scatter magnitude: 12.2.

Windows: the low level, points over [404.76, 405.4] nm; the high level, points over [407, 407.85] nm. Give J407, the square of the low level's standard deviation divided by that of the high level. 6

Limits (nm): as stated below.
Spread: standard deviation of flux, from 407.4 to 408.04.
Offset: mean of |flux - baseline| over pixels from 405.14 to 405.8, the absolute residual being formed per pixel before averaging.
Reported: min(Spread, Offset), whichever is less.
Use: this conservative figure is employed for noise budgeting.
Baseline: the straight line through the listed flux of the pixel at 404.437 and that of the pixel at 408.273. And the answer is 0.5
